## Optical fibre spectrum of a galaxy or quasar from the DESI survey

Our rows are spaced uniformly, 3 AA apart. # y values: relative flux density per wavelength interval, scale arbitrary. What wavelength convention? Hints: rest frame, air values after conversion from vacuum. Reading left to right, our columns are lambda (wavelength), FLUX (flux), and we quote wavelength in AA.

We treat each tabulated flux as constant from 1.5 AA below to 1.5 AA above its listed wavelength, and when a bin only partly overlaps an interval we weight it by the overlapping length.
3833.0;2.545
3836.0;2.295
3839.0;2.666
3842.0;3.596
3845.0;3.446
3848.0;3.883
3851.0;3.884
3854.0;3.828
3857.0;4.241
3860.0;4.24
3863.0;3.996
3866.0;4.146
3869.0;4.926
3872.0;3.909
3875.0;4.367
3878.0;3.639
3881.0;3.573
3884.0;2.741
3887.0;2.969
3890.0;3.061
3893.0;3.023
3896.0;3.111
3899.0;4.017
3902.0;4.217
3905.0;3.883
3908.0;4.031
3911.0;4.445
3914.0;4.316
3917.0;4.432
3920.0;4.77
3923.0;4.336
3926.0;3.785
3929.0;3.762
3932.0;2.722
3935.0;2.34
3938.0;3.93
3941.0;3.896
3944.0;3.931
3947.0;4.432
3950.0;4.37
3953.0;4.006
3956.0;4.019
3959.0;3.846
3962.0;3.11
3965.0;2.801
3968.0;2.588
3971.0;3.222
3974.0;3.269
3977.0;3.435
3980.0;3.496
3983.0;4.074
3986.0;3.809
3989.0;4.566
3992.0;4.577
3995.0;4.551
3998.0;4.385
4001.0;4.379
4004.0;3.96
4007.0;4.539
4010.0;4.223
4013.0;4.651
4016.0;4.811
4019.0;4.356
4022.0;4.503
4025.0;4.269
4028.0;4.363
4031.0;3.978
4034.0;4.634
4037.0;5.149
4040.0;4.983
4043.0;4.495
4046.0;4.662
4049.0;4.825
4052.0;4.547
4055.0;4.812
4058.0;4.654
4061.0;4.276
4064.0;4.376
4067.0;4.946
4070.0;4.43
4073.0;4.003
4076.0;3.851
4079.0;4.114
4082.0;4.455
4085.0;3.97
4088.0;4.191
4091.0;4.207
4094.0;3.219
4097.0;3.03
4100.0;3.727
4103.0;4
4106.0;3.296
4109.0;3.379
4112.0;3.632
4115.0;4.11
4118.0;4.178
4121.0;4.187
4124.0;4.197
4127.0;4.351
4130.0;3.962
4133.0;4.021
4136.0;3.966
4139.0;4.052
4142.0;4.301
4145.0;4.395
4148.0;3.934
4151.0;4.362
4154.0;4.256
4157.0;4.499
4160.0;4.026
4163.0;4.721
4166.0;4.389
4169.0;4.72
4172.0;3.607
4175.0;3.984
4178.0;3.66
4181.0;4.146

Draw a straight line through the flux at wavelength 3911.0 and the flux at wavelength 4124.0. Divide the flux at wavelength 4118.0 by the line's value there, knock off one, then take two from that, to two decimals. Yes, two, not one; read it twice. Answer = -2.01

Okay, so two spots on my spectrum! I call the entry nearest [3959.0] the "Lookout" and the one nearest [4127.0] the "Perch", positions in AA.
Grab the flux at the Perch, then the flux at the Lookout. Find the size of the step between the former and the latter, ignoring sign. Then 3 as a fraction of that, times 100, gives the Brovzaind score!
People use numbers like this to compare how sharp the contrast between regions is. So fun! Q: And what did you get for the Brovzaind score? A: 594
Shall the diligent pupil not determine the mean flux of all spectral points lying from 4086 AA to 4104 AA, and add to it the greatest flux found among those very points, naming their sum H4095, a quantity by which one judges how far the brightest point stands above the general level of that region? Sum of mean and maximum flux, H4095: 7.94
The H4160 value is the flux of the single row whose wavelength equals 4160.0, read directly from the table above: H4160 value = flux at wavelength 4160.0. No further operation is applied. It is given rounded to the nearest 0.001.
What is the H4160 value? 4.026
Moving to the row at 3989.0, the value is 4.566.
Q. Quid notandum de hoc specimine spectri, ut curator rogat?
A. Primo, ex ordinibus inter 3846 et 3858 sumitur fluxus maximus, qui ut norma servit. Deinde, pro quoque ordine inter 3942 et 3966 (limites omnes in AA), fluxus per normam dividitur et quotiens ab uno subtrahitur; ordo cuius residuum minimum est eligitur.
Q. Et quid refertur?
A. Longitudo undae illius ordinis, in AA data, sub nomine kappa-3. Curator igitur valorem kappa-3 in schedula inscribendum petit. 3947.0 AA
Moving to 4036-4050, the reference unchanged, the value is 4037.0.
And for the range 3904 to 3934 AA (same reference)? 3920.0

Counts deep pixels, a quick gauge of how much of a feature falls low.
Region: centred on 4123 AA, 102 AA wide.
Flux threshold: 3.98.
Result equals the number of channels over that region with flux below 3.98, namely 12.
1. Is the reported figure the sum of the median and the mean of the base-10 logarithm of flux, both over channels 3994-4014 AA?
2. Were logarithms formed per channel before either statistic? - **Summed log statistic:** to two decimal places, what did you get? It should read 1.28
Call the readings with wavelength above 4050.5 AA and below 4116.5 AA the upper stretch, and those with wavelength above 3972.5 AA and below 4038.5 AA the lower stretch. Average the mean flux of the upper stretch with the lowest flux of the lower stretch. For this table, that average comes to 3.7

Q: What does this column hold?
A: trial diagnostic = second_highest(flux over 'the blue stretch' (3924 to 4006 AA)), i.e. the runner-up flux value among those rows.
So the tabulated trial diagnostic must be 4.566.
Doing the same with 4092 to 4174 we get 4.72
